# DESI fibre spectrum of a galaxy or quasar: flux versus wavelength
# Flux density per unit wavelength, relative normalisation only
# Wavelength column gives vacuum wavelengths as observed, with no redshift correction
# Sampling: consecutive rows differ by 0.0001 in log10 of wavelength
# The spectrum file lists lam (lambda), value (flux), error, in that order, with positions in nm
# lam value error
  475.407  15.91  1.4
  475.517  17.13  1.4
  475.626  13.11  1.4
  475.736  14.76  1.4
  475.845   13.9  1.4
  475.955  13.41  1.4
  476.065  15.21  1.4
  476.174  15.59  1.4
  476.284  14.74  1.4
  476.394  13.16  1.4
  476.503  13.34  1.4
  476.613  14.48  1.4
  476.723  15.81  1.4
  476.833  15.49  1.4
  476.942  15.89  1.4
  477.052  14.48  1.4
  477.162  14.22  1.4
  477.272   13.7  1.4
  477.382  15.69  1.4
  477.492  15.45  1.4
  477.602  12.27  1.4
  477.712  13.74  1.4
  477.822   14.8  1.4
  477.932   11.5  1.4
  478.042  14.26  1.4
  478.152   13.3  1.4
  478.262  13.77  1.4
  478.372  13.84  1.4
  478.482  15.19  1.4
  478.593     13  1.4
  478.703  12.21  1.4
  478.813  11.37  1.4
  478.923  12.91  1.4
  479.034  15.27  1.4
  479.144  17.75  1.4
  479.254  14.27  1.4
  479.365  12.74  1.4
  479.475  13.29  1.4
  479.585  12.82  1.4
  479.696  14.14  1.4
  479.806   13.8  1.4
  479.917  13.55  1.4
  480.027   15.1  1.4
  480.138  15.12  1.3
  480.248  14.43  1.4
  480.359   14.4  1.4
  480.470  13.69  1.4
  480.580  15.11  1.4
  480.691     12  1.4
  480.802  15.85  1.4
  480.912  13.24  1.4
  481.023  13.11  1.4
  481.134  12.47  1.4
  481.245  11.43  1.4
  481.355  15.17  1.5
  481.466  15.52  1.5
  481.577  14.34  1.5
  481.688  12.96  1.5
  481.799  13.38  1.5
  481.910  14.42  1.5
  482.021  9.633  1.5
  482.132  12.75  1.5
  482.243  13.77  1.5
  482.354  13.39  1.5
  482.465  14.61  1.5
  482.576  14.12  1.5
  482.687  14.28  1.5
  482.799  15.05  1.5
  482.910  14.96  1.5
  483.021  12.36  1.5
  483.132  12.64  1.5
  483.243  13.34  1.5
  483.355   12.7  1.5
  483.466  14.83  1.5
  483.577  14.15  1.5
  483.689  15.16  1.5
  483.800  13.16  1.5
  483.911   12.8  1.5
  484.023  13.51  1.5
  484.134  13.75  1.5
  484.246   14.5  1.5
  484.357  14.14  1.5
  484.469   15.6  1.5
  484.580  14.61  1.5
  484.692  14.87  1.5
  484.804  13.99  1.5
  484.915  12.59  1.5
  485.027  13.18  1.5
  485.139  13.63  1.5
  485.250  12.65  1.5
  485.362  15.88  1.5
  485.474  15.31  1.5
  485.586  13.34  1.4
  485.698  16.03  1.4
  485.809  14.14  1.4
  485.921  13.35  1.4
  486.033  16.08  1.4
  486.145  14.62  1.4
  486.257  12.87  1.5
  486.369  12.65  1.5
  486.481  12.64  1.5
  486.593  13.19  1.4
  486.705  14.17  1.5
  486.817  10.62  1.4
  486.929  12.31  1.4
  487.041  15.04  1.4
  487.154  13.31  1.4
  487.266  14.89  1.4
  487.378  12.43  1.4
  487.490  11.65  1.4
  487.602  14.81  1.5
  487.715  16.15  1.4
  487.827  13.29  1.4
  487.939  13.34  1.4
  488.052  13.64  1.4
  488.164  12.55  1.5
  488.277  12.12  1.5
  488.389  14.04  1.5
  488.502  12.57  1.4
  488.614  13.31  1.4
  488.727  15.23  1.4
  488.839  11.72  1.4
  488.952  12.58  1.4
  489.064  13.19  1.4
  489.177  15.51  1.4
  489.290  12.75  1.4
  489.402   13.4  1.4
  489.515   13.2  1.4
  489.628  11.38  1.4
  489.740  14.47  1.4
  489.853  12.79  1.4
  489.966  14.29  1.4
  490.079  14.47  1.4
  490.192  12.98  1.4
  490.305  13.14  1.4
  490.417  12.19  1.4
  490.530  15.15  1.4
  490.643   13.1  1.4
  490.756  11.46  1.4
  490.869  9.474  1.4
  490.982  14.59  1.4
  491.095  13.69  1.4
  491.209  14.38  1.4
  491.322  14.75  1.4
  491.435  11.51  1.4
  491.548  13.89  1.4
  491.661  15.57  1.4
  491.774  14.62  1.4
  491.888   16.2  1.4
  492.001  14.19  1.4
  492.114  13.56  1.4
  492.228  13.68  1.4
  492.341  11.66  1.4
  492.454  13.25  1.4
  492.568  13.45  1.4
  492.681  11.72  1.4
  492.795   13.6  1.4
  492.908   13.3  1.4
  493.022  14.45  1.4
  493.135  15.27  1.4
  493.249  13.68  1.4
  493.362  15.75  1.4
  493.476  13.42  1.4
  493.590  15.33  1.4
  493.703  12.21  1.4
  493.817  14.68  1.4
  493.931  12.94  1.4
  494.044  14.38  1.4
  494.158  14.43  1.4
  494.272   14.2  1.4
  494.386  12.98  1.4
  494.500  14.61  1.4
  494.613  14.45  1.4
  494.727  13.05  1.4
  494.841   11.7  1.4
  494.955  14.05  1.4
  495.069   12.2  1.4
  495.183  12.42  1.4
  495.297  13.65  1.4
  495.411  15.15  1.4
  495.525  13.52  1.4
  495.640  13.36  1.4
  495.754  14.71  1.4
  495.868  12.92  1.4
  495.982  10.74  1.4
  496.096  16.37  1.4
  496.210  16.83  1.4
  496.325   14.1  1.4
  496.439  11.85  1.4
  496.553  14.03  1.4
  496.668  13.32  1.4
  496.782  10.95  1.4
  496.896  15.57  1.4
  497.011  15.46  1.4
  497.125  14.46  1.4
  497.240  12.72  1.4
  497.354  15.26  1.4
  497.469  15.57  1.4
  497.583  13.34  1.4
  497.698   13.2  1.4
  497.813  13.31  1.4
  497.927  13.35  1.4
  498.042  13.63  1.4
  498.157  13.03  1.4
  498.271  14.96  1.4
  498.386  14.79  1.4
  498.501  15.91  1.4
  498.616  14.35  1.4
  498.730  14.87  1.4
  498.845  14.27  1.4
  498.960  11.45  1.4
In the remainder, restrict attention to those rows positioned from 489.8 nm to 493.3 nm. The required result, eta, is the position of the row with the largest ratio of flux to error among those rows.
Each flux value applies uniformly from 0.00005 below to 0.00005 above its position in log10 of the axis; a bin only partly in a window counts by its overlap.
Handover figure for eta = 491.888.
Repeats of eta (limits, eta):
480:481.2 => 480.138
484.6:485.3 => 484.692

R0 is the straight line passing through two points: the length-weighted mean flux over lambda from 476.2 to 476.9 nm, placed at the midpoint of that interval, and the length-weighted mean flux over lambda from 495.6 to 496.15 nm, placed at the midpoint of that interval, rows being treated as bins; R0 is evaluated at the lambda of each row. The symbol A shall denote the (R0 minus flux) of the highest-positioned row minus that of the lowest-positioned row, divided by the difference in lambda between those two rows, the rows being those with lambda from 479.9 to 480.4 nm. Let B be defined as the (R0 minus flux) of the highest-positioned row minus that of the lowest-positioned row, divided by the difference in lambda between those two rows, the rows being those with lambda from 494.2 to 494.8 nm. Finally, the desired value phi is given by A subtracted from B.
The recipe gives 4.5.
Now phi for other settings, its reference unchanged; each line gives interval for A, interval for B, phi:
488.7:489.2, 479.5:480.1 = -4.5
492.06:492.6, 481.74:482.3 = -1.1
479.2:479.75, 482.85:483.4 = 4.8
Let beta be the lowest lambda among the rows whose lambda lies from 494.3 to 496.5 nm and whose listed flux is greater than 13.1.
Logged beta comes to 494.500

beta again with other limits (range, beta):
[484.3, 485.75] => 484.357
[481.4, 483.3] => 481.466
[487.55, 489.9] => 487.602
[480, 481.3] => 480.027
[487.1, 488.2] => 487.154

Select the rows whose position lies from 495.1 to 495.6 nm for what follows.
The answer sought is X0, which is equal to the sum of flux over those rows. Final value 54.7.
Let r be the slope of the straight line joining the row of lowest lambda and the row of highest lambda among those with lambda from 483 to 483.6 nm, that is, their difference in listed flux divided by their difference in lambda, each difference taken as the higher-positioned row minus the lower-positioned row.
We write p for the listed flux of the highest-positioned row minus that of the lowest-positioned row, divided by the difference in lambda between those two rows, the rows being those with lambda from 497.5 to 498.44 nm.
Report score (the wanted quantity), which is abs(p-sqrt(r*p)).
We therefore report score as 0.61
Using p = 1.8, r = 3.2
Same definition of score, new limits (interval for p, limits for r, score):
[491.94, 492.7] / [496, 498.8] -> 5.07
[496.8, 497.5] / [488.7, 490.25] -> 0.00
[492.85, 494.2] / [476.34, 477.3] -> 0.16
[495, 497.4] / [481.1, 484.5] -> 0.22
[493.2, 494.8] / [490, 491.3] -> 0.61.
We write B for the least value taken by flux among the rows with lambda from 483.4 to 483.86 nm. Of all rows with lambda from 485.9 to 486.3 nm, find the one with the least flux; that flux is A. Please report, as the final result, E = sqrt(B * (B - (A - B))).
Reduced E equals 13.3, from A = 12.87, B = 13.16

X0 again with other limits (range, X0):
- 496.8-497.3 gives 58.2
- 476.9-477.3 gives 58.3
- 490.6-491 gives 48.6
